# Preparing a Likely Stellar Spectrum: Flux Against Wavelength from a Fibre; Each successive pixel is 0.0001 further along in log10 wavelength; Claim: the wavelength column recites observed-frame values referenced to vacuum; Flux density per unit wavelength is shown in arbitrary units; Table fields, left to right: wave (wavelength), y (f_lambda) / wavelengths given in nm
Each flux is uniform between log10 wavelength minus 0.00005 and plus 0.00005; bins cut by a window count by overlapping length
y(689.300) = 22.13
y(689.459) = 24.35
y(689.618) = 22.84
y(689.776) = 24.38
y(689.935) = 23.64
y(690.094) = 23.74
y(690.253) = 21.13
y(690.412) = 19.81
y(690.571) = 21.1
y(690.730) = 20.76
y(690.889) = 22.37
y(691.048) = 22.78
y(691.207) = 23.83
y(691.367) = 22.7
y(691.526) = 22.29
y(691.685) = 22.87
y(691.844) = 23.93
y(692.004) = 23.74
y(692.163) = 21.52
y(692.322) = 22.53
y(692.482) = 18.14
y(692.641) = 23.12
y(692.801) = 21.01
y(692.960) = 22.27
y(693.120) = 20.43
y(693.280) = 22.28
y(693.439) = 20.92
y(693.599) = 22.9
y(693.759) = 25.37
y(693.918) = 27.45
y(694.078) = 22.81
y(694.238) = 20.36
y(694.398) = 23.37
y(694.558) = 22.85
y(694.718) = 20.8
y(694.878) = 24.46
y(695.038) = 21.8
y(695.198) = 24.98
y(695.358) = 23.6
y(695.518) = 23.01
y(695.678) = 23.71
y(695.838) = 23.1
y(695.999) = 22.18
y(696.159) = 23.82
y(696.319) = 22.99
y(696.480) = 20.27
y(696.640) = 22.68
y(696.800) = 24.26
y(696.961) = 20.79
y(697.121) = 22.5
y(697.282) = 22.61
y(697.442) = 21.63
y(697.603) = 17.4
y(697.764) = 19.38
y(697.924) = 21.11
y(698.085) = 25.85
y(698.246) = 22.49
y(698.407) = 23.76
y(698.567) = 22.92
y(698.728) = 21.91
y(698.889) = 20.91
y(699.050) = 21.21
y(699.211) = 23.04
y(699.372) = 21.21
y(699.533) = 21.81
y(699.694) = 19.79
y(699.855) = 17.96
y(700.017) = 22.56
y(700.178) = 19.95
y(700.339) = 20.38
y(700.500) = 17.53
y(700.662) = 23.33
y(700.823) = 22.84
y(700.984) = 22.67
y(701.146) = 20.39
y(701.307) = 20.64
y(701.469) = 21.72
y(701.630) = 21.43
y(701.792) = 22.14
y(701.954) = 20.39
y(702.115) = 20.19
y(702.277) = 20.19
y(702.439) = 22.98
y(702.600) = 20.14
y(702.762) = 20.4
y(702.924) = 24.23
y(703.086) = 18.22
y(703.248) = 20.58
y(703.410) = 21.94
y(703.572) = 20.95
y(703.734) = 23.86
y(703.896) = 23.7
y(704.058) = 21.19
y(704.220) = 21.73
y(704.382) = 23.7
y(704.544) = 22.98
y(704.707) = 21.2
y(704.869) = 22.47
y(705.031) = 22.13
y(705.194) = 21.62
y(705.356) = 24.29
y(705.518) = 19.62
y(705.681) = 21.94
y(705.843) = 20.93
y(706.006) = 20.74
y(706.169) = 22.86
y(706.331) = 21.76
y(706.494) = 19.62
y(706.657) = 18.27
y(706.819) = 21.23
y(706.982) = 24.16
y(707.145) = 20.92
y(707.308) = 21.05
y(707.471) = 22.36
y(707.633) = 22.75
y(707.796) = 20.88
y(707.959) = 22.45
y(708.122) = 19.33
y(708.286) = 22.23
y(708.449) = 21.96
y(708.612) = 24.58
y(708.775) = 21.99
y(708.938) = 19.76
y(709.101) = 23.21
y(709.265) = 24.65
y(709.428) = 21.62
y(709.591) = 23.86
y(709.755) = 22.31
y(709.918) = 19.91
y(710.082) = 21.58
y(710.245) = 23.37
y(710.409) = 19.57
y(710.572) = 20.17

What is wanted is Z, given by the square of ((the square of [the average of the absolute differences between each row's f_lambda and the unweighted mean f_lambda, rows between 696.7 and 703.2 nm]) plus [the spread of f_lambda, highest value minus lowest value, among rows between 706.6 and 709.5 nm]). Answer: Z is 73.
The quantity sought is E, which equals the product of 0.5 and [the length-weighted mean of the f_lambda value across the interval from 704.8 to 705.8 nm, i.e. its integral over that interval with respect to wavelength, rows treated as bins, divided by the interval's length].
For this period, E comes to 10.99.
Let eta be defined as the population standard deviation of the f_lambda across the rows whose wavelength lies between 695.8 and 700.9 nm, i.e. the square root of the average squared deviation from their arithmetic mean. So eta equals 1.9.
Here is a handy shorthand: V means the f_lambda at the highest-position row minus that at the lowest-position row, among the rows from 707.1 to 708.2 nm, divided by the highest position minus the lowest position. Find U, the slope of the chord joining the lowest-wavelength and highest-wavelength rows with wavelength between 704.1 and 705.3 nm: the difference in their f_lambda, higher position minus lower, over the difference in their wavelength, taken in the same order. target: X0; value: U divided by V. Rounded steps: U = -0.1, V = -2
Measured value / 0.1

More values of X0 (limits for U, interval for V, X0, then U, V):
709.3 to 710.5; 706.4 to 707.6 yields -0.7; -2.1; 3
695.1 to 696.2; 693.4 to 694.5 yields -0.5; -1.2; 3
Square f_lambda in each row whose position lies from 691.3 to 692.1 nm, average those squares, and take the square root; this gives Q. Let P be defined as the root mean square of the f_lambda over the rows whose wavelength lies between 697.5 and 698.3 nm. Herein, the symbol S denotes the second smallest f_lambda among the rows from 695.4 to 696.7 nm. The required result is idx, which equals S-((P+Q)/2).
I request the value -0.10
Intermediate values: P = 21.4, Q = 23.1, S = 22.18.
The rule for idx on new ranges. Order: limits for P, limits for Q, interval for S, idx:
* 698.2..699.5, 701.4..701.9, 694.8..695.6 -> 1.03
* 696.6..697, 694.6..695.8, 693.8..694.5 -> -0.12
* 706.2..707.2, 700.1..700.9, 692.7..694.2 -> -0.07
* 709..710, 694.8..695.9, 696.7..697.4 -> -0.59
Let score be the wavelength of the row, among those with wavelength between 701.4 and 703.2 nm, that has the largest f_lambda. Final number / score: 702.924 nm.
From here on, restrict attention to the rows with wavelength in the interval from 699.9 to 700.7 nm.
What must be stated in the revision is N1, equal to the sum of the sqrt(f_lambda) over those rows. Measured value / 23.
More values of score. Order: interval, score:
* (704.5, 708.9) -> 708.612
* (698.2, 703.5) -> 702.924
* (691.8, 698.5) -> 693.918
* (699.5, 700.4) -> 700.017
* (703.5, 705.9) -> 705.356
